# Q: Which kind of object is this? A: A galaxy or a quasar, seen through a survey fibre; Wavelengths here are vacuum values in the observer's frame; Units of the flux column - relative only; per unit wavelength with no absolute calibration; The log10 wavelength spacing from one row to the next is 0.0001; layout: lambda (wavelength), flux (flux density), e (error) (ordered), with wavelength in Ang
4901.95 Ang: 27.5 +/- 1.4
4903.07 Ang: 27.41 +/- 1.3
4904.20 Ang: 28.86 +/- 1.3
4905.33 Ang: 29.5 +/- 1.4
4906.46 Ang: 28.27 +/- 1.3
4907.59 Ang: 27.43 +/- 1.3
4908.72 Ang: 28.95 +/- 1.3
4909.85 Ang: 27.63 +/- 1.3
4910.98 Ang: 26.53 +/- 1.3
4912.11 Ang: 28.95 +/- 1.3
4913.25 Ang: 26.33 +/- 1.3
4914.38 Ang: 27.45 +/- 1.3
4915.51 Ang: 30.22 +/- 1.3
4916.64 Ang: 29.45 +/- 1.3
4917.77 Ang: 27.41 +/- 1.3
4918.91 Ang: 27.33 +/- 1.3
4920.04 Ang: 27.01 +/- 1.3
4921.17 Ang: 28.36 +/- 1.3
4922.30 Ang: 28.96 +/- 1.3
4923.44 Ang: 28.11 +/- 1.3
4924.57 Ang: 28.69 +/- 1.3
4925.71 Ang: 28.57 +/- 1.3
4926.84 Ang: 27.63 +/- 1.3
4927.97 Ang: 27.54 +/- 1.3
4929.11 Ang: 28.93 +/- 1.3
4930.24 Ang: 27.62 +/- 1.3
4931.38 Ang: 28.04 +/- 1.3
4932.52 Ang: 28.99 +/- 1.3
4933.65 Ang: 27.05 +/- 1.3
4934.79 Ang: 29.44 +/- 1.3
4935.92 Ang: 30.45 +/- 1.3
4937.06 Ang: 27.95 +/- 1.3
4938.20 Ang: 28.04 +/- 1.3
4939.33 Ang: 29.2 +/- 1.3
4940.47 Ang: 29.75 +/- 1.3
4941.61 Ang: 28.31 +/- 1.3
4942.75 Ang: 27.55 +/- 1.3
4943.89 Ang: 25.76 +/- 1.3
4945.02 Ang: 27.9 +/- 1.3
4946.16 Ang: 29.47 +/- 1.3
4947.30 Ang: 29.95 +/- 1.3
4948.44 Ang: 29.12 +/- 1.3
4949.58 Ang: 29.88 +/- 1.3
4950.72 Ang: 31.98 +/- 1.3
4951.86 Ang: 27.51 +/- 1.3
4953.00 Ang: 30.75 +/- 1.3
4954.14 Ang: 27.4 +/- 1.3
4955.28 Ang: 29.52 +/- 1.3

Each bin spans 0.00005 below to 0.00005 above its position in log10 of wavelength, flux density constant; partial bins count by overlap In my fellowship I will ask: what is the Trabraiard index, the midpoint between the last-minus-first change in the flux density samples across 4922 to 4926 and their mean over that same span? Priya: 14.1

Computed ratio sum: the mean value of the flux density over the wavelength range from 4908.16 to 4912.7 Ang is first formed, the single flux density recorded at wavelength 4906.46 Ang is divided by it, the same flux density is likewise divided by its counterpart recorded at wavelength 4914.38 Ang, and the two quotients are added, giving 2.04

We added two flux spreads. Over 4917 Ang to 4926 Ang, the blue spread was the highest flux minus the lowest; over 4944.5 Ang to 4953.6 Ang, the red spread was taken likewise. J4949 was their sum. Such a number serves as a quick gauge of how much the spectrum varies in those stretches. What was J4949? 6.4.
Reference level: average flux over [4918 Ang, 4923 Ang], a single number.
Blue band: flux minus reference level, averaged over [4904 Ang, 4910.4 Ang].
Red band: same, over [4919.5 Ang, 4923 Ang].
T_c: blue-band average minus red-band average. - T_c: 0.3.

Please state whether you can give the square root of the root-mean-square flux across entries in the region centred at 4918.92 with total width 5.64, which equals 5.28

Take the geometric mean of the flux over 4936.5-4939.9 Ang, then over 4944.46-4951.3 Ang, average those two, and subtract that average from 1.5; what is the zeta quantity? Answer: -27.5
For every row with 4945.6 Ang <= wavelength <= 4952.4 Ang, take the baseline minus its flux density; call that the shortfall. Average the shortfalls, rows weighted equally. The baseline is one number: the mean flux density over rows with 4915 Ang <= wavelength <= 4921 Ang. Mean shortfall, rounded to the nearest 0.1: -1.4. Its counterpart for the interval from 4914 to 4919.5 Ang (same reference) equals -0.1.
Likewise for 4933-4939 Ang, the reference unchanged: -0.3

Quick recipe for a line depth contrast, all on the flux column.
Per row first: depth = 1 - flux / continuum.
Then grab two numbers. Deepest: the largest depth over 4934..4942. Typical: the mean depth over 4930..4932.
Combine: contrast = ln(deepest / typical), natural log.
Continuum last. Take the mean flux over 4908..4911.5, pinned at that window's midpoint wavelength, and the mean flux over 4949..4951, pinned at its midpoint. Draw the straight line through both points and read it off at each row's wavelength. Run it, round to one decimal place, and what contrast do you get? 0.2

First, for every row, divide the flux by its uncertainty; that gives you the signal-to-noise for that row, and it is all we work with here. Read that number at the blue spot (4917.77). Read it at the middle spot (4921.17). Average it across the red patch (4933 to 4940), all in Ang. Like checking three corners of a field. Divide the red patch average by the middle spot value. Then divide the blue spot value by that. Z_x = 20.8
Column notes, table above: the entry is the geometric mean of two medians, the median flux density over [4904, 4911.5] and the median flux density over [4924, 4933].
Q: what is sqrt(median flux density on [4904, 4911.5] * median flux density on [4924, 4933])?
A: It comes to 28.3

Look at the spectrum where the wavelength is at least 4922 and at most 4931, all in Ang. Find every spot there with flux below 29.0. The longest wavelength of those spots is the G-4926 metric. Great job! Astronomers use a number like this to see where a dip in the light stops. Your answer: 4930.24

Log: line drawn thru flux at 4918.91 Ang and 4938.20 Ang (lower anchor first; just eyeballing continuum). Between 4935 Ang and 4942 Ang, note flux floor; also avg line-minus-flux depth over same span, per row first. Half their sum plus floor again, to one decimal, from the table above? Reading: 41.5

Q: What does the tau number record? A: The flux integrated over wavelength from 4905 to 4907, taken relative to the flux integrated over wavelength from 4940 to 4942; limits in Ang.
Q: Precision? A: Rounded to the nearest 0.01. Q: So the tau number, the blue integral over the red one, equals 0.99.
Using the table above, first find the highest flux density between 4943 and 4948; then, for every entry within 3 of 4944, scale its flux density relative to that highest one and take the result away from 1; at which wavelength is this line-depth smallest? 4946.16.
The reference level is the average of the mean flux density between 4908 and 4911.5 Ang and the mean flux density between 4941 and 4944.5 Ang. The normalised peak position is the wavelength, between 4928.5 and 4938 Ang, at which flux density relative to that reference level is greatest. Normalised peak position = 4935.92 Ang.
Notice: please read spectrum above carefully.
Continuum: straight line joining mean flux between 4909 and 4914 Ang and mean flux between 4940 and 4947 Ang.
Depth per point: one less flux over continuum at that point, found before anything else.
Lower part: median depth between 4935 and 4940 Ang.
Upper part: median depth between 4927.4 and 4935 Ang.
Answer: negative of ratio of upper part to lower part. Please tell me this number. -0.3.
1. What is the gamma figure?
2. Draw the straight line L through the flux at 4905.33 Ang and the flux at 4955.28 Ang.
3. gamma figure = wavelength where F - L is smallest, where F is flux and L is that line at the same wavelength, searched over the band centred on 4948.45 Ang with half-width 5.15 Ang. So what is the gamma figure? 4943.89 Ang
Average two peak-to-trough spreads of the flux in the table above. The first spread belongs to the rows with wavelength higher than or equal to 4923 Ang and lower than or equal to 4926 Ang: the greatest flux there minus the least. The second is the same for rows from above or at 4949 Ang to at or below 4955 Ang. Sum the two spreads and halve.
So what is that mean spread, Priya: 2.58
